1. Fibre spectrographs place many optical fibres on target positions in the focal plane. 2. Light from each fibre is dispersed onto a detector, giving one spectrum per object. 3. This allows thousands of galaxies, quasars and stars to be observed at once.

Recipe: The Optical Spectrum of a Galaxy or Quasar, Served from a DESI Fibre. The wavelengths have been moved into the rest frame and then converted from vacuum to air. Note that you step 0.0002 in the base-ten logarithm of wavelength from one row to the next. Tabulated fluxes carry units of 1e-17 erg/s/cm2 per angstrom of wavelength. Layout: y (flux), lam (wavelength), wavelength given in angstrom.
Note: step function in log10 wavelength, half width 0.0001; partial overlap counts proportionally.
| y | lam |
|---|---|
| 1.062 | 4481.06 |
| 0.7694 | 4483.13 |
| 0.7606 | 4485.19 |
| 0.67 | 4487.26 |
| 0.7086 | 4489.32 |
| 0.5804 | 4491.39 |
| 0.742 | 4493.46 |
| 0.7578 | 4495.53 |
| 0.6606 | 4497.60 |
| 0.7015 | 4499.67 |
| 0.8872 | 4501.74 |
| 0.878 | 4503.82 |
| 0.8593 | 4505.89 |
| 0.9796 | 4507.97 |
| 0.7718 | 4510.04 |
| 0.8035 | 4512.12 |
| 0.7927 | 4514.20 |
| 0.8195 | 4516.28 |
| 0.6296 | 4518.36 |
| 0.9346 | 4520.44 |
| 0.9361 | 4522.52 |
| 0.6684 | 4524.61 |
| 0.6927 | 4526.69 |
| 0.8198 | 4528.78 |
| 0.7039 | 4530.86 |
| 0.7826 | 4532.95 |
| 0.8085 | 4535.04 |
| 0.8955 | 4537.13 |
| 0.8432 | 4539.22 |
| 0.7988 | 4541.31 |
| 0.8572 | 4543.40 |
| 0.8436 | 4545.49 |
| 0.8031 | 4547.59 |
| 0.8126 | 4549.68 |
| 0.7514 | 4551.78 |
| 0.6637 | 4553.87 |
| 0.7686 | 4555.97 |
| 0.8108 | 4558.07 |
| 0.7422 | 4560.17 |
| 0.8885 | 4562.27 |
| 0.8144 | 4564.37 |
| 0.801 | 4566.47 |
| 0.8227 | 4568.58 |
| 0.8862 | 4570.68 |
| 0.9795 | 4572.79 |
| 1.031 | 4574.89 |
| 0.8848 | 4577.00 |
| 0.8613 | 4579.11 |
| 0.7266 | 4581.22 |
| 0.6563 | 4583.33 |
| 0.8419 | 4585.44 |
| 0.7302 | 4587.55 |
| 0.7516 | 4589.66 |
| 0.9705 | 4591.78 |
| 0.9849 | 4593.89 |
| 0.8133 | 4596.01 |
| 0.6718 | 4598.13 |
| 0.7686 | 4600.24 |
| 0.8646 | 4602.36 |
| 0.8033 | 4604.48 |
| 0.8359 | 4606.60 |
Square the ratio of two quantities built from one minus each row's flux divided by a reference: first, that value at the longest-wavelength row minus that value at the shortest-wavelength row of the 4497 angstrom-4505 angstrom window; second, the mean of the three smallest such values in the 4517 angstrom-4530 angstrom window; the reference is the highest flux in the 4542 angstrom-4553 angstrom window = 30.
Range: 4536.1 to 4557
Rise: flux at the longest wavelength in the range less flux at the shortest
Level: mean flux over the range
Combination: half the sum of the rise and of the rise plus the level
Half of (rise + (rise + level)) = 0.3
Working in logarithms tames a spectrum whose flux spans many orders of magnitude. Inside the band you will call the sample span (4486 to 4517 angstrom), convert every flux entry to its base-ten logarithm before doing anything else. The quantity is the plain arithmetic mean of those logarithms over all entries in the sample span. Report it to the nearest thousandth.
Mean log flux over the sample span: -0.115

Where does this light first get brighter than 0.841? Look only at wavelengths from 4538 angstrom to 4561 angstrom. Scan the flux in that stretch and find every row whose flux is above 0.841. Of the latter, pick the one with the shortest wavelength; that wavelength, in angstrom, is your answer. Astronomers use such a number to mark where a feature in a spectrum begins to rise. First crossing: 4539.22 angstrom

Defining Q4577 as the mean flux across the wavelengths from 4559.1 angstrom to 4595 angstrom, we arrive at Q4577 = 0.85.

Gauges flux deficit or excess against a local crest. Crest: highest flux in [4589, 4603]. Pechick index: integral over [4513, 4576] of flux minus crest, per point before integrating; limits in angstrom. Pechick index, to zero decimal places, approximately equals -11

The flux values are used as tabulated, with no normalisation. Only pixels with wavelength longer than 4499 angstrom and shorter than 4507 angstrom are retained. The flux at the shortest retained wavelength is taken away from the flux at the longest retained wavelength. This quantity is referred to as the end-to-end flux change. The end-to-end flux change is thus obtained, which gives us 0.16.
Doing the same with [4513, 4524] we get 0.14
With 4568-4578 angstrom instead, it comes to 0.06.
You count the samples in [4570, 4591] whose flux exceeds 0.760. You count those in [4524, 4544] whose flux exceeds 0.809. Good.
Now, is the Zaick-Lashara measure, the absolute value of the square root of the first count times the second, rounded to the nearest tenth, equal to 4.9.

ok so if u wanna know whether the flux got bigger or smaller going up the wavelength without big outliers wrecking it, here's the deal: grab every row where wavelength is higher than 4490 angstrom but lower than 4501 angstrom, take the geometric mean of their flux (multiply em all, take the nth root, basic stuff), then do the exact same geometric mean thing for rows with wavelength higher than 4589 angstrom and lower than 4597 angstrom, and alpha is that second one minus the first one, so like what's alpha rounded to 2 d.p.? 0.19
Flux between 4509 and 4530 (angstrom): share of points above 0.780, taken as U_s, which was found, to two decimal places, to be 0.60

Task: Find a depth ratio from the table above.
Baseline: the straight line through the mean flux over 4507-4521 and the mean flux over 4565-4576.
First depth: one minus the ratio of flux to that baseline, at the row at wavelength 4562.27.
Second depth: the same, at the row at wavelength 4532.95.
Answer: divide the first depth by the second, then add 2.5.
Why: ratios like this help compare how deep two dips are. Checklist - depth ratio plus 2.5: 2.5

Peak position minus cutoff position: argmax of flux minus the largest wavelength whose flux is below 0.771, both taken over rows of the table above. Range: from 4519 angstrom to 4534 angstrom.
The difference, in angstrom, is -8.3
